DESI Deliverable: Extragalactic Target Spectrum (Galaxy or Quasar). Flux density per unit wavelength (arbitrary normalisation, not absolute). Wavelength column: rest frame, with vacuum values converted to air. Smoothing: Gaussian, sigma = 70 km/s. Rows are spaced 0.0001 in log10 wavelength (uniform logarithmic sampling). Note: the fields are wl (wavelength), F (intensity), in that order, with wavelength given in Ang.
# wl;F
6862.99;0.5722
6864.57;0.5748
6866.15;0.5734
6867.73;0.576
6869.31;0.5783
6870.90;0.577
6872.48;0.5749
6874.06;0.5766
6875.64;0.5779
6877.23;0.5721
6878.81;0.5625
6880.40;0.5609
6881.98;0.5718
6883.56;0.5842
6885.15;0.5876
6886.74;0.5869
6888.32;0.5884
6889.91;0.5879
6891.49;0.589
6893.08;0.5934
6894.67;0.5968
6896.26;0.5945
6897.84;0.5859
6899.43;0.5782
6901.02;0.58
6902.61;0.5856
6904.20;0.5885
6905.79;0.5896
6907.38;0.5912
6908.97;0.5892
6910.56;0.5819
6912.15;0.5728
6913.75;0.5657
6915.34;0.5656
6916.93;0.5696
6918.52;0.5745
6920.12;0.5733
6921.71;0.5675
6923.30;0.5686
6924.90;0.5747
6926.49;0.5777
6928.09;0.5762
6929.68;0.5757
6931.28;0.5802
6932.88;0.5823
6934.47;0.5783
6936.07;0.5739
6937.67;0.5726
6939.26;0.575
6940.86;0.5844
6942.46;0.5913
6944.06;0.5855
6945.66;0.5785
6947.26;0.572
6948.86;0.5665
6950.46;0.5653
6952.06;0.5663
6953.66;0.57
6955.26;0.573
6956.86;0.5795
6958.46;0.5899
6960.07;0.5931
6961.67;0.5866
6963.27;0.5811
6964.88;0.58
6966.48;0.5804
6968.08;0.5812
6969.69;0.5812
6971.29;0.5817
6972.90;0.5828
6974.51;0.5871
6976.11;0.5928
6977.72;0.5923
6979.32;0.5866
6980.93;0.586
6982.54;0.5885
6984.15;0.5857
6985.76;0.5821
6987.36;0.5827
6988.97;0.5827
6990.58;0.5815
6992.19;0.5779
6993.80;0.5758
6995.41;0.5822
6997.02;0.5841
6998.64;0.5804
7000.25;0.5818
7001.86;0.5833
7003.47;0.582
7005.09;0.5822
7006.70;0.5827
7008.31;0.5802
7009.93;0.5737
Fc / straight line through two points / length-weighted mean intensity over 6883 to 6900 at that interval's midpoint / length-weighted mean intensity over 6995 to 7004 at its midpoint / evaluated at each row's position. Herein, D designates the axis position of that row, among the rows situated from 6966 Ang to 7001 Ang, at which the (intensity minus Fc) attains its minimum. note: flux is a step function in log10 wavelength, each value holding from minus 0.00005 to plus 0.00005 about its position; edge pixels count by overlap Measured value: 6993.80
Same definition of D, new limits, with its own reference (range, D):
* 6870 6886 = 6880.40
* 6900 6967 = 6915.34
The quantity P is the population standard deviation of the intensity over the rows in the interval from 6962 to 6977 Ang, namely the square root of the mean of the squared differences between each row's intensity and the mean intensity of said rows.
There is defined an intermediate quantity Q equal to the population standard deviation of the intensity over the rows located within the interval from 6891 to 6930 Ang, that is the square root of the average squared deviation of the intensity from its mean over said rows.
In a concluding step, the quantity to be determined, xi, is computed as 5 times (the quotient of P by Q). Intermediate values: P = 0.0039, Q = 0.0094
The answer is 2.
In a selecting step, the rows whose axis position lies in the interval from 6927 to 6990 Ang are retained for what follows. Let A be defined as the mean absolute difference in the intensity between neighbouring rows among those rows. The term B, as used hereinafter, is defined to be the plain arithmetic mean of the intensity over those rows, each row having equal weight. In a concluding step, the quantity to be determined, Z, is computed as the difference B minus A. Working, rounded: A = 0.0035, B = 0.581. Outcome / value 0.577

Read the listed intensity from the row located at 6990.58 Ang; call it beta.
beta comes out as 0.5815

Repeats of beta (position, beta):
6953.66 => 0.57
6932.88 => 0.5823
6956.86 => 0.5795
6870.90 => 0.577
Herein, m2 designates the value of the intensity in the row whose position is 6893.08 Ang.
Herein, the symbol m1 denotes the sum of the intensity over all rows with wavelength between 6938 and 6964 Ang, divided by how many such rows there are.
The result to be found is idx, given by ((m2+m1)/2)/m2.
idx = 0.99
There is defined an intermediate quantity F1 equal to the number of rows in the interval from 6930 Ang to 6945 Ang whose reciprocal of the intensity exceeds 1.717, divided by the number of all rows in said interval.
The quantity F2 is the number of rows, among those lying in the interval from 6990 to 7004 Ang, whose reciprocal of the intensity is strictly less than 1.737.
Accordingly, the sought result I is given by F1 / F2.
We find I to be 0.07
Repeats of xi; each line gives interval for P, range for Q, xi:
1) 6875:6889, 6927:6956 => 7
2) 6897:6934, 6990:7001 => 15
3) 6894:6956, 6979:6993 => 14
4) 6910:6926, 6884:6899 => 7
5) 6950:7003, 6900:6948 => 4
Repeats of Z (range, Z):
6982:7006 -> 0.580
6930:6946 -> 0.575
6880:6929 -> 0.576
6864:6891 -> 0.573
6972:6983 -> 0.585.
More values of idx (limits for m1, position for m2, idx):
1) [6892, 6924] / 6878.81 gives 1.02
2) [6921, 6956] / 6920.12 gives 1.00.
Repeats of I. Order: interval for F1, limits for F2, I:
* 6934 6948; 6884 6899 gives 0.07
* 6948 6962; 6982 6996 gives 0.07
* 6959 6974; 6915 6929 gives 0.33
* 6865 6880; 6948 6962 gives 0.25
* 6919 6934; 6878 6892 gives 0.17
